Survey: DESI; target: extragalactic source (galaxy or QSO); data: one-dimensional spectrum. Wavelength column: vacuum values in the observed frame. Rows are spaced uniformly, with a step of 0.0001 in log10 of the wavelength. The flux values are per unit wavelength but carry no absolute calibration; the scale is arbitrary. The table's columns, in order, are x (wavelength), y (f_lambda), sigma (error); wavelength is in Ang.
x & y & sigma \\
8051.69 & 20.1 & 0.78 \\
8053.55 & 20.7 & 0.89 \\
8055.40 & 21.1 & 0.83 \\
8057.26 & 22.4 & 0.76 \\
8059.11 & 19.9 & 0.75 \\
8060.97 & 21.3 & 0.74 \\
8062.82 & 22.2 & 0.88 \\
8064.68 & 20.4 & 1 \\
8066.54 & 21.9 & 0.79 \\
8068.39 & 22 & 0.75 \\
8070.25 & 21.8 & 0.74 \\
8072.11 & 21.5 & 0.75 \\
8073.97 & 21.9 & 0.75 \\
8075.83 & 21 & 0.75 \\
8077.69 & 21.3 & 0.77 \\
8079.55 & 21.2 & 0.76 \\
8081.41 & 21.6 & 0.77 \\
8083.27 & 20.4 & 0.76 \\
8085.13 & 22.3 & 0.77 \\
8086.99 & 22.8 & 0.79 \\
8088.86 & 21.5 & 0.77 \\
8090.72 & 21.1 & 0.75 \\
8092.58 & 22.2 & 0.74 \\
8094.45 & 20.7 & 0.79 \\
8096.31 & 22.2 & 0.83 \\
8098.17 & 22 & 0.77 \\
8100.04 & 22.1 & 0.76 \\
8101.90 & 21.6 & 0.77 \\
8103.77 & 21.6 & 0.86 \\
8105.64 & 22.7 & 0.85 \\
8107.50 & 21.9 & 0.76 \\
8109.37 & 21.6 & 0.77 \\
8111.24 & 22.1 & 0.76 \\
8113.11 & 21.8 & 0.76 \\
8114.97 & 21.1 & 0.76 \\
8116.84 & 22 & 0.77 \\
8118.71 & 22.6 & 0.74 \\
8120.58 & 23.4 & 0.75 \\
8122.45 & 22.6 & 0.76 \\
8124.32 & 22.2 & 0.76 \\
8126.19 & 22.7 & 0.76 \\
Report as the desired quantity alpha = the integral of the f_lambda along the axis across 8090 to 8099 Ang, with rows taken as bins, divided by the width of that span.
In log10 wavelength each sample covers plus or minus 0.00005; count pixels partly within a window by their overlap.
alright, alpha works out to 21.7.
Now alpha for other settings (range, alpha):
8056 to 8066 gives 21.3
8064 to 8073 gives 21.6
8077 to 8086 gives 21.4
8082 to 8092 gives 21.6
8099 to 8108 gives 22.0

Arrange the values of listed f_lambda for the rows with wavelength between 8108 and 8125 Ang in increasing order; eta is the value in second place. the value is 21.6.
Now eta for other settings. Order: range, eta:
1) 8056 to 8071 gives 20.4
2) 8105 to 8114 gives 21.8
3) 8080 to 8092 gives 21.1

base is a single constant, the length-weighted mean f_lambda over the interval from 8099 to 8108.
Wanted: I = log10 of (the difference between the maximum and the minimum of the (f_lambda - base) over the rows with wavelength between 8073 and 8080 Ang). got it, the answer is 0.0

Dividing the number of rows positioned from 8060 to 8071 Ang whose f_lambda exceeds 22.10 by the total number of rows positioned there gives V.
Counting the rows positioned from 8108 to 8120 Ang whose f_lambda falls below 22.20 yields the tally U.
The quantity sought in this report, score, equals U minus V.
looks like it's 4.8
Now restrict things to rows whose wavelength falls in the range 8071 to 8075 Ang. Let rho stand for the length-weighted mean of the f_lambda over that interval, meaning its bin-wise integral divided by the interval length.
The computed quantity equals 21.7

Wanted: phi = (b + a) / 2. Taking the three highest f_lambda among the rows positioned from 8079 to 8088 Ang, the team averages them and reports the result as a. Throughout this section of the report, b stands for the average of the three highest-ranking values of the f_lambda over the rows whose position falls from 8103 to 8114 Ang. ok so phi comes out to 22.2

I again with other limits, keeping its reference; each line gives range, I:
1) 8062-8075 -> 0.3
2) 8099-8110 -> 0.0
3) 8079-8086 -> 0.3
